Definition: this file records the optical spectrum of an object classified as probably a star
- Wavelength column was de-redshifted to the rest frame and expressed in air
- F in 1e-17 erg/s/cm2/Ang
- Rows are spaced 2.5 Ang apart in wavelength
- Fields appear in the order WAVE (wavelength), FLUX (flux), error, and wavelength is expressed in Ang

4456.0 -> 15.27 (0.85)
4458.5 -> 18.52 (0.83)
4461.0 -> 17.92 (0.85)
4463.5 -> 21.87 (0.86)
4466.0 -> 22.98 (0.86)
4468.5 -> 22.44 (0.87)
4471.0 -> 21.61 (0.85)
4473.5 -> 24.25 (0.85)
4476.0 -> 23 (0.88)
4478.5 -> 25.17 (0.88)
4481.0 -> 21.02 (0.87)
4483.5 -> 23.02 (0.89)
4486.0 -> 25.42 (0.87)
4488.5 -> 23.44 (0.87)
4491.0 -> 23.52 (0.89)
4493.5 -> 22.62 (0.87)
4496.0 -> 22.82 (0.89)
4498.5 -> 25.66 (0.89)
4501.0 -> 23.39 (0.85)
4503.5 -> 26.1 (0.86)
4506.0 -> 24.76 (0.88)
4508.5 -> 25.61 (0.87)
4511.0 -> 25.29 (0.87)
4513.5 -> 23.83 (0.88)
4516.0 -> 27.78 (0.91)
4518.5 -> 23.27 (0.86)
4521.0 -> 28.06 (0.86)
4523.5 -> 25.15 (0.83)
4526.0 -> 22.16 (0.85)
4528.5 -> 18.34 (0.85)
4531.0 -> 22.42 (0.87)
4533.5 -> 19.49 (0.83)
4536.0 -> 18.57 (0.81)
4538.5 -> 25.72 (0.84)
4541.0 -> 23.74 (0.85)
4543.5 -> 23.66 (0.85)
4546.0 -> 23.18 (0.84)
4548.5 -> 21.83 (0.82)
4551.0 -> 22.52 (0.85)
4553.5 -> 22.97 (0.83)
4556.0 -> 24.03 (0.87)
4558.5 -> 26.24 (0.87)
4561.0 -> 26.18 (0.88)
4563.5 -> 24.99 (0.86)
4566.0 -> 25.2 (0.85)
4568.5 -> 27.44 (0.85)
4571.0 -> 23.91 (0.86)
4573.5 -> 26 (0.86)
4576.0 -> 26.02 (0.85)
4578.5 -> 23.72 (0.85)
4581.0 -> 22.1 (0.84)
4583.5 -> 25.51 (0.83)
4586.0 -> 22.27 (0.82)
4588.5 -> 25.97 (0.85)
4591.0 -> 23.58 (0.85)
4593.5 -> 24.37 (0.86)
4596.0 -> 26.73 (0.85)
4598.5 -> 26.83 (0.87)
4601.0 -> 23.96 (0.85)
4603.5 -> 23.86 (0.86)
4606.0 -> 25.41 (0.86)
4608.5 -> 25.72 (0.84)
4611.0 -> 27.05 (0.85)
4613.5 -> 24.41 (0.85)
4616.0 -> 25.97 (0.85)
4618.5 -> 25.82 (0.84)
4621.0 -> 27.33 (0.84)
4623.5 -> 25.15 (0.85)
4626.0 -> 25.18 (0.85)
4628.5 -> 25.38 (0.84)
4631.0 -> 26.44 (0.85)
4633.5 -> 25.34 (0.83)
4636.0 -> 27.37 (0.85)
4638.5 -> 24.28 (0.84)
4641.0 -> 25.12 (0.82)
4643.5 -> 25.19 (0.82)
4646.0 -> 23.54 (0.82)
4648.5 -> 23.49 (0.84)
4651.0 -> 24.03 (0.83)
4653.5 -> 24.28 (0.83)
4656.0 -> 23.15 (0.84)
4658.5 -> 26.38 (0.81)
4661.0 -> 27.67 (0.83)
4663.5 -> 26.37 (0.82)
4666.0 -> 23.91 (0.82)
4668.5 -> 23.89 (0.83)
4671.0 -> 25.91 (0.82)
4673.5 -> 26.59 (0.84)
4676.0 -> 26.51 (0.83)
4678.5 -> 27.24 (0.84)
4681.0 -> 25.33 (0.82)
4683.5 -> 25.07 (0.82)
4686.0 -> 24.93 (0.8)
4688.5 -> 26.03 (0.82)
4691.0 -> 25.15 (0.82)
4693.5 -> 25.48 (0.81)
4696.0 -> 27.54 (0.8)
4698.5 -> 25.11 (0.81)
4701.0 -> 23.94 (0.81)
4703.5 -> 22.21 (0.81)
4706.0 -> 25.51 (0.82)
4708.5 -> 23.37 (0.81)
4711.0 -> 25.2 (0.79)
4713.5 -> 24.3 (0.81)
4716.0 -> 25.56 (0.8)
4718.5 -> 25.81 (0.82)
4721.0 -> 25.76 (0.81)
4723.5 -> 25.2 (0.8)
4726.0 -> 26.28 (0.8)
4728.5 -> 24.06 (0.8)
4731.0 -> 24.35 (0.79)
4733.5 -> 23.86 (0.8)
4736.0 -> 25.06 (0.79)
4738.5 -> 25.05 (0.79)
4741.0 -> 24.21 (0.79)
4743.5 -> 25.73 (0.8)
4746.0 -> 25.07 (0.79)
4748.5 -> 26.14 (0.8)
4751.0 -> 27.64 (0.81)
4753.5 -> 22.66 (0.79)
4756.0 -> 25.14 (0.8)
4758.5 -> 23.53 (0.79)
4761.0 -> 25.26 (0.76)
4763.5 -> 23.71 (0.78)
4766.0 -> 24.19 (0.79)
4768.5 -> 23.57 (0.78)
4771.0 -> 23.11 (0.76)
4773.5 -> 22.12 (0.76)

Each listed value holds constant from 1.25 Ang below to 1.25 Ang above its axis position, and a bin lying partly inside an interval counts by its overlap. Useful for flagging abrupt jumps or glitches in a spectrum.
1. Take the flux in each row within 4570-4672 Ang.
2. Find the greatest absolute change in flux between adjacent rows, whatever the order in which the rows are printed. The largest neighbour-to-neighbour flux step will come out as 3.7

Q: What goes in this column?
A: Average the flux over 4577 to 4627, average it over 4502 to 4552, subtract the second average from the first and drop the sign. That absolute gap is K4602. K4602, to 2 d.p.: 1.47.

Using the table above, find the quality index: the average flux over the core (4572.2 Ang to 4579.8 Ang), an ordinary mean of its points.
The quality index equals 25.2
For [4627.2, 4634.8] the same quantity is 25.7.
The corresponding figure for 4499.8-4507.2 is 24.8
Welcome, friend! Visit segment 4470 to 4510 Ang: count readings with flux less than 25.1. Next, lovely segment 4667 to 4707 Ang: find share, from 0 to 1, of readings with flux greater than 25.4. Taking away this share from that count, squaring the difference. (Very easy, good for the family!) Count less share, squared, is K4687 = 110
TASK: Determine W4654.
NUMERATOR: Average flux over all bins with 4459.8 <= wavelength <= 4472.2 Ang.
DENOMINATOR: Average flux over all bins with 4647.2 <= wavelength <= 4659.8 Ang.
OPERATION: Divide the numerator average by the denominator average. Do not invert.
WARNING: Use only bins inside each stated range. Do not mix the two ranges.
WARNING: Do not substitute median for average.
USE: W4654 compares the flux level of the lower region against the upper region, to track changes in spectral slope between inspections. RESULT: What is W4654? 0.88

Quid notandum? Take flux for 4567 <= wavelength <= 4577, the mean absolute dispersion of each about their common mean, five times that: 4.8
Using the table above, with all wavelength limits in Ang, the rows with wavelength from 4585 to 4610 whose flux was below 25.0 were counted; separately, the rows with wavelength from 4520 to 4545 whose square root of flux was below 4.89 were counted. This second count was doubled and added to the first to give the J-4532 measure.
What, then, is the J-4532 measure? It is 19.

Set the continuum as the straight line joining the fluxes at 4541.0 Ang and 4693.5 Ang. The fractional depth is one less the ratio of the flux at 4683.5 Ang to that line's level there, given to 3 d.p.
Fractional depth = 0.012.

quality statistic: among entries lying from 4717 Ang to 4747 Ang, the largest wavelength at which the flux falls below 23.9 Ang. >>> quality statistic 4733.5 Ang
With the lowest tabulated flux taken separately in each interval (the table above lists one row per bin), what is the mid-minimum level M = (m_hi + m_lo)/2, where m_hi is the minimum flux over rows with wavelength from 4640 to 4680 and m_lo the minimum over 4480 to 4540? 20.7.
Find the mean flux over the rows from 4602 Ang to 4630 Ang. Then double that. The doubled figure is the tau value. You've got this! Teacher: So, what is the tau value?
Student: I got 51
